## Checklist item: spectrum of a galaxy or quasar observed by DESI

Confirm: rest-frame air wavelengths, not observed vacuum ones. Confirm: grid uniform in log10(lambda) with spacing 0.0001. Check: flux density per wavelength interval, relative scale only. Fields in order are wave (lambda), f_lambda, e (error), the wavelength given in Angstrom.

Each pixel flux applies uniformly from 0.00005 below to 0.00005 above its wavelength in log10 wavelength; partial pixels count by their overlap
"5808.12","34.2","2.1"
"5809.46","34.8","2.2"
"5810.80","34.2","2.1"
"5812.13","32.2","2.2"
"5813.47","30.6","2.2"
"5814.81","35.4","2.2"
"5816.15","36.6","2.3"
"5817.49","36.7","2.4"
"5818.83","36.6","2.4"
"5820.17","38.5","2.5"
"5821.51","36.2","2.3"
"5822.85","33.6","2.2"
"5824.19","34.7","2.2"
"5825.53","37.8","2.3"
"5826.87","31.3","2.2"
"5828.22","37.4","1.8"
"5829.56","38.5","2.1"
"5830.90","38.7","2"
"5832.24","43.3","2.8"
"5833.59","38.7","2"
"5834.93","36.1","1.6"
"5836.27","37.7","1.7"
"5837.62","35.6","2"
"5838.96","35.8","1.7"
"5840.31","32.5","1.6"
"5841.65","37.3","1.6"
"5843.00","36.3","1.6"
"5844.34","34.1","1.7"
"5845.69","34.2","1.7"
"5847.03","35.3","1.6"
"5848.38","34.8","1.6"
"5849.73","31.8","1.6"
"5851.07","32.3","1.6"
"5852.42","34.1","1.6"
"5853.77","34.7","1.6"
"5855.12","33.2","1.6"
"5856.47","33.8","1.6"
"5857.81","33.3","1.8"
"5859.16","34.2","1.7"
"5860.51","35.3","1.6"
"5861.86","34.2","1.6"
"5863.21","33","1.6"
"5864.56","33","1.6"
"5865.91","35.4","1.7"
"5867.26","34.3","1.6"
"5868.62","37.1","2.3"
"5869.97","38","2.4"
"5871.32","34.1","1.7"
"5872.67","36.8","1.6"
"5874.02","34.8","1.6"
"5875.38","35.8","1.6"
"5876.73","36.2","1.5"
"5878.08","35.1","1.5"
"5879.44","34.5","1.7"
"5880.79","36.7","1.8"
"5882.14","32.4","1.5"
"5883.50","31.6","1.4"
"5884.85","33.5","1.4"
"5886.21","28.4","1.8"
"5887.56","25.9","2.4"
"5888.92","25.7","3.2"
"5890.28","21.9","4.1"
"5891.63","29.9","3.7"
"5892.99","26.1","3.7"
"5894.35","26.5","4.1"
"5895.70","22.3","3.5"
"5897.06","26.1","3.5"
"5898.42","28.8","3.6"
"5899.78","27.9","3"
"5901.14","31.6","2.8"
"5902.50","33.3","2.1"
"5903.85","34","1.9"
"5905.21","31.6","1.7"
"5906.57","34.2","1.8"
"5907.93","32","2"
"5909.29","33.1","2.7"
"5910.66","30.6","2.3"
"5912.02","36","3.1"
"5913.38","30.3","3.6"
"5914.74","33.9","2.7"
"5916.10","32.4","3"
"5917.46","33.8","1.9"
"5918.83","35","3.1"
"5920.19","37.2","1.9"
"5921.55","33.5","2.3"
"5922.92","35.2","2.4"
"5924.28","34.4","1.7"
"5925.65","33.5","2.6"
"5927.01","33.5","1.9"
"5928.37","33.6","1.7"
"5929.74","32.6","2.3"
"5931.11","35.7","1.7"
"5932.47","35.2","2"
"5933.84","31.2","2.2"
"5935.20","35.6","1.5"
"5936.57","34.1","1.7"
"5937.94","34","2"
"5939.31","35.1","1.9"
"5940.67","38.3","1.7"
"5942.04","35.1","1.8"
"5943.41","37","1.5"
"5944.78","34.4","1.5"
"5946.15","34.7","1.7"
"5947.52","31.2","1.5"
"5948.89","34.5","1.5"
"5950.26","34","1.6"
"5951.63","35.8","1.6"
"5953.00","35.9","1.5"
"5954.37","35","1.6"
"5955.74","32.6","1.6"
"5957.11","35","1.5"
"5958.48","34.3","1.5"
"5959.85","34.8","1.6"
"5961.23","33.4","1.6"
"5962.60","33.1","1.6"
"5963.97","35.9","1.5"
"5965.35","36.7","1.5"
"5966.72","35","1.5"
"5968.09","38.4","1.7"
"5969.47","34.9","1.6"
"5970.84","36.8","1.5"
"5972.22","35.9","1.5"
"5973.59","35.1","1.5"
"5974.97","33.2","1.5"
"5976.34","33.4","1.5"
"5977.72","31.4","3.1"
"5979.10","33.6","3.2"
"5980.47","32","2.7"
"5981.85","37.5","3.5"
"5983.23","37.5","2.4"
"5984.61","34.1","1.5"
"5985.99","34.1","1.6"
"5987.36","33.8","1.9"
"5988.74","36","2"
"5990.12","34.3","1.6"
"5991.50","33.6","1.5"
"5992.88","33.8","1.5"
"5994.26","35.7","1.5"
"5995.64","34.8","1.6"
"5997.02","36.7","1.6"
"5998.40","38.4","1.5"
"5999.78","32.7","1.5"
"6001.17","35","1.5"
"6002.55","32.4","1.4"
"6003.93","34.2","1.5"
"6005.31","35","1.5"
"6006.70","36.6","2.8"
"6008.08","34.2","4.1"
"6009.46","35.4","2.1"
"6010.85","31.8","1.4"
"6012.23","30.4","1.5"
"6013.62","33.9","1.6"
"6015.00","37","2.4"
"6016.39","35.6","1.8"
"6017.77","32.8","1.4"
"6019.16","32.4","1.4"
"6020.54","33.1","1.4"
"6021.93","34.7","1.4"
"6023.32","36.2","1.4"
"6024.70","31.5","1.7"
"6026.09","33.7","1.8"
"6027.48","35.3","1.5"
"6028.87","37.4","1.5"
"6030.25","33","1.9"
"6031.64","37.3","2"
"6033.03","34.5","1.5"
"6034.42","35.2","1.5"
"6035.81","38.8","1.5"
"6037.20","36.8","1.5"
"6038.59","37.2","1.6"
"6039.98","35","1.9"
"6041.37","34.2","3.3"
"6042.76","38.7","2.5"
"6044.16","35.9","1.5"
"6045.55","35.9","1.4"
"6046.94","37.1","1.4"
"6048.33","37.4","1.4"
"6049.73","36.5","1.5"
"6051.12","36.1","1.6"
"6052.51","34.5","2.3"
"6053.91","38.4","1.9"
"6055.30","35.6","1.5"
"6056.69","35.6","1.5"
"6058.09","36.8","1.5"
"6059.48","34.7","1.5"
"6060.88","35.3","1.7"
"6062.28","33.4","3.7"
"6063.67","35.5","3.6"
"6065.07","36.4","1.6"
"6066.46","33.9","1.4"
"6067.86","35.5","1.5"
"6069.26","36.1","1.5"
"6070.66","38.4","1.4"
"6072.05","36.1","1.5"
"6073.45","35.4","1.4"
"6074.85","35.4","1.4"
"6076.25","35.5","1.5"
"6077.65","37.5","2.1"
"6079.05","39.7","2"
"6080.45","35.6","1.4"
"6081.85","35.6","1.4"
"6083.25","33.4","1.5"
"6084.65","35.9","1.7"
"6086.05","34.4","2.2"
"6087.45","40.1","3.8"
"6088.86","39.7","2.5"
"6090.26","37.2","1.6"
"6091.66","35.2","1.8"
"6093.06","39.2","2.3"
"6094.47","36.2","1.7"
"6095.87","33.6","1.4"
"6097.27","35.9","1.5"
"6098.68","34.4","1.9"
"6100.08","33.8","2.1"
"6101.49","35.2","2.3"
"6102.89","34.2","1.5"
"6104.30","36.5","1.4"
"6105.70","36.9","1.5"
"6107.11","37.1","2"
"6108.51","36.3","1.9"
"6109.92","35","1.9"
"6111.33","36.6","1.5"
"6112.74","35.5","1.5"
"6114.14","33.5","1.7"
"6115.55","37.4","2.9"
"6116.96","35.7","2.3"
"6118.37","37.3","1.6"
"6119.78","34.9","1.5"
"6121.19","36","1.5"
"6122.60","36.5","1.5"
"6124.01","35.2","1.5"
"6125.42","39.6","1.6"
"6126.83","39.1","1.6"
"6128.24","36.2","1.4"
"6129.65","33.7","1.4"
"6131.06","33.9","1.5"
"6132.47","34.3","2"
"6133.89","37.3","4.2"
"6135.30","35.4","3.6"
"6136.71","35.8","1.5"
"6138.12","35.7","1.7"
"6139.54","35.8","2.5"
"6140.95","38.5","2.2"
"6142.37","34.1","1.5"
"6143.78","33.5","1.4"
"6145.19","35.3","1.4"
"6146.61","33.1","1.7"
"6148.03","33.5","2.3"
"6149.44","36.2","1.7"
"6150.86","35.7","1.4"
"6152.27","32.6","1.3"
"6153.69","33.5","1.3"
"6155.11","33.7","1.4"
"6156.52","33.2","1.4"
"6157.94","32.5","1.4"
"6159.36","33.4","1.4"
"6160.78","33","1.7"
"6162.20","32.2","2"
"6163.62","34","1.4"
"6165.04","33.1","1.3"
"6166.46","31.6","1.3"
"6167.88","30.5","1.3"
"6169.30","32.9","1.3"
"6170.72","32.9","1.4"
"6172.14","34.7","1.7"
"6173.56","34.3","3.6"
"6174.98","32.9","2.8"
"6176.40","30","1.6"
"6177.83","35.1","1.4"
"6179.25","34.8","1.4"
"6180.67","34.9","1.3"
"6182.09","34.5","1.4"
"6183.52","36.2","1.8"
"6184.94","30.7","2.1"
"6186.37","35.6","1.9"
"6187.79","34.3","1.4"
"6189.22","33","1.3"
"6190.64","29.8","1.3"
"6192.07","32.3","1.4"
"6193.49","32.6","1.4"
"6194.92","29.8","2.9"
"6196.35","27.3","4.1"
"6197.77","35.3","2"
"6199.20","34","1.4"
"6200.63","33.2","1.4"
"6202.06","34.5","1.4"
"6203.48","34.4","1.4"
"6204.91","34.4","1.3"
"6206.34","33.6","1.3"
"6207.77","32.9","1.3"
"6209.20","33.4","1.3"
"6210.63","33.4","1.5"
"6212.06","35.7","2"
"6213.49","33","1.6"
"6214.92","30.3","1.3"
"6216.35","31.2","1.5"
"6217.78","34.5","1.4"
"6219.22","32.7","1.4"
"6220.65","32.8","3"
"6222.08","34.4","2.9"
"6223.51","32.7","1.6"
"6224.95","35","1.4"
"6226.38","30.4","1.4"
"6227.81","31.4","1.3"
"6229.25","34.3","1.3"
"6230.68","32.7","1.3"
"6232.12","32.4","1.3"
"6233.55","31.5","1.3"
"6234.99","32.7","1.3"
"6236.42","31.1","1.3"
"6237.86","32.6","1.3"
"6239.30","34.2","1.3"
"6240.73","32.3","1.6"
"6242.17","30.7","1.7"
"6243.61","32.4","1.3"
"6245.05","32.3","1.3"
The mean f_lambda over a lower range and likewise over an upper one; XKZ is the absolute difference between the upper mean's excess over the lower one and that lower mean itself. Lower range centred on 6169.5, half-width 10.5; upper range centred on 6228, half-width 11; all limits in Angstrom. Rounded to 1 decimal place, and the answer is 33.3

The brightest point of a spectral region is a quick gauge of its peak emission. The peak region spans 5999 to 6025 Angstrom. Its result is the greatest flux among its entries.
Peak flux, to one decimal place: 37.0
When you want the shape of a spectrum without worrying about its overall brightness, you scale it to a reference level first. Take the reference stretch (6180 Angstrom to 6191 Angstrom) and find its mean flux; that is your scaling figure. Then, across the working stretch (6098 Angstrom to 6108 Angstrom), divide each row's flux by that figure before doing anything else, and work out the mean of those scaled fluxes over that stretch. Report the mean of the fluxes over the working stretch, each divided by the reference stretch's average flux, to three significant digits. 1.05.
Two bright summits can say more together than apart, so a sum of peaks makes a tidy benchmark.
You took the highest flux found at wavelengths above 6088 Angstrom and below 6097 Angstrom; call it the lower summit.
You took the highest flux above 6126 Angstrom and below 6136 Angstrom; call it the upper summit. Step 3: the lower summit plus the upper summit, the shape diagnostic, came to 78.8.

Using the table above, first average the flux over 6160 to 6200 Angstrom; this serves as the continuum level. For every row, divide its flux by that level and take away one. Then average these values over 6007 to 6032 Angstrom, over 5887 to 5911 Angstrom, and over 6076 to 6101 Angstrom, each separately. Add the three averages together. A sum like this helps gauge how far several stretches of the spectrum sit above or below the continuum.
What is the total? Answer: 0.019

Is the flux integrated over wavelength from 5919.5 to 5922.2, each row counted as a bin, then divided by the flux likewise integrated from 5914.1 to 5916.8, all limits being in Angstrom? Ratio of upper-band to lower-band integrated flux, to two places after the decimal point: 1.07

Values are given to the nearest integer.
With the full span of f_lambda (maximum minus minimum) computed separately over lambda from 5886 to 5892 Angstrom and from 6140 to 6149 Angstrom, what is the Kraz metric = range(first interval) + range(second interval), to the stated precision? 13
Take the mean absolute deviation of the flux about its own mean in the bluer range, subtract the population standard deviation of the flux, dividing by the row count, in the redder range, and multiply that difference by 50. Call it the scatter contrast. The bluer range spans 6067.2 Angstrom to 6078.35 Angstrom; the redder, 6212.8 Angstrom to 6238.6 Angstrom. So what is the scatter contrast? -25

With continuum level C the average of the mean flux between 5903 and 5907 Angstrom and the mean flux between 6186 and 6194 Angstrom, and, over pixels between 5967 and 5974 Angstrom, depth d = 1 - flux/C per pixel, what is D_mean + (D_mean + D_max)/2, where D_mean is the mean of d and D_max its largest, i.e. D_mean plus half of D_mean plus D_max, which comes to -0.17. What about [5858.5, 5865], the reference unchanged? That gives -0.04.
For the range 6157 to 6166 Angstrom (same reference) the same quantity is 0.02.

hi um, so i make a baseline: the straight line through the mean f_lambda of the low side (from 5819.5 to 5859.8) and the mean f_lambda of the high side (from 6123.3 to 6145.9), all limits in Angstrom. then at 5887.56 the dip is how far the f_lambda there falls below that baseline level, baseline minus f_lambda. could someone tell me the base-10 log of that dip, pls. 1.0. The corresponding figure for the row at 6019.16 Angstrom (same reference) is 0.5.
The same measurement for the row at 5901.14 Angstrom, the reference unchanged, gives 0.6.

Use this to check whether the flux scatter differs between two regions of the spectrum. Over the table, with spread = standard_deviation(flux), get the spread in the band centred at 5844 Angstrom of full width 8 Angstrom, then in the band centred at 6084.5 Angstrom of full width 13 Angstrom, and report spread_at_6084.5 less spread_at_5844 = 0.8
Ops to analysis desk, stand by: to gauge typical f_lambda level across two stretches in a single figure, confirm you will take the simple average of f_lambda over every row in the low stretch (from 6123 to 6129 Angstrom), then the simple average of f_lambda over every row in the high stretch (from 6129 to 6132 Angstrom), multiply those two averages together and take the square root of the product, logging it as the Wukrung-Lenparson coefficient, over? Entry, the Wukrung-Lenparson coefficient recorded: 35.6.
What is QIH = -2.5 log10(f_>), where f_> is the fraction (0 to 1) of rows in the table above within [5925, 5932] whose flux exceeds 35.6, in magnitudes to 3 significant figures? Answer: 1.75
